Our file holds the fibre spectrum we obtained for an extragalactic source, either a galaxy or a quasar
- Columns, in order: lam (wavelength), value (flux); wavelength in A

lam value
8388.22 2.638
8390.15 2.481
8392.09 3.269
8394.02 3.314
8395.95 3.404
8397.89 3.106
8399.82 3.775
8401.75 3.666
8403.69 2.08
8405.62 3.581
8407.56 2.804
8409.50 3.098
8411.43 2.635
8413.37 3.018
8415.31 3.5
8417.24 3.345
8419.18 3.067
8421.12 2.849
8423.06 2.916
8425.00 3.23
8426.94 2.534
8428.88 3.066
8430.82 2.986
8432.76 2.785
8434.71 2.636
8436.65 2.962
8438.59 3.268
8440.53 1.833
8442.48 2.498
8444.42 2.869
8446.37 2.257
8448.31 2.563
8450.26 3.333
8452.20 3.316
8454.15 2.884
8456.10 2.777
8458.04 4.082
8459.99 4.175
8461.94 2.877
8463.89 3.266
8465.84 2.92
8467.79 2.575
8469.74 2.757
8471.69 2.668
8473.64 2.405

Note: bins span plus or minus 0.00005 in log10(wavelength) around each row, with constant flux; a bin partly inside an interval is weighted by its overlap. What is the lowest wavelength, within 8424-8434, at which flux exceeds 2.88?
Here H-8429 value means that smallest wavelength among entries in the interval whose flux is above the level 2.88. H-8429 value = 8425.00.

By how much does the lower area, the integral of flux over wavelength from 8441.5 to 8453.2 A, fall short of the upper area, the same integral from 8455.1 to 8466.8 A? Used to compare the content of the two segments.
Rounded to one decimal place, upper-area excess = 6.4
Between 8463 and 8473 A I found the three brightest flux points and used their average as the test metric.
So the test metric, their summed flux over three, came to 3.0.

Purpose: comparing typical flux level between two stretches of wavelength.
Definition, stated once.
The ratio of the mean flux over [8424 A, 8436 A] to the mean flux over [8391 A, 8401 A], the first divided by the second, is 0.85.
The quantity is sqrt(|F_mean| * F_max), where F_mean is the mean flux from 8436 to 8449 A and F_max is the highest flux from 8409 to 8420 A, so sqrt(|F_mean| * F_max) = 3.02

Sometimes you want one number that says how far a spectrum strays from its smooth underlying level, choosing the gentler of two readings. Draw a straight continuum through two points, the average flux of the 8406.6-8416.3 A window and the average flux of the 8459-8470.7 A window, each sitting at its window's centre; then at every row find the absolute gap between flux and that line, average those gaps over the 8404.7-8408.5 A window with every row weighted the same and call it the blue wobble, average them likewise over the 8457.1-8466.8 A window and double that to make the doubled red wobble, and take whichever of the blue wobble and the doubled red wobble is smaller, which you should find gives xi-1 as 0.4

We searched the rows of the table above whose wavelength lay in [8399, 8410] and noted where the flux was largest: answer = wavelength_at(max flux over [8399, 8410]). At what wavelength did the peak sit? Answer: 8399.82 A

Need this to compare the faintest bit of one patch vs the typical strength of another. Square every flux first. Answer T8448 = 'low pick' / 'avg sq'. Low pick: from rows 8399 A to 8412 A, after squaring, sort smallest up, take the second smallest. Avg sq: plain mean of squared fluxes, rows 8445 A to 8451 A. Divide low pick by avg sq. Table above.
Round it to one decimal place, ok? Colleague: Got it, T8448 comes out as 0.9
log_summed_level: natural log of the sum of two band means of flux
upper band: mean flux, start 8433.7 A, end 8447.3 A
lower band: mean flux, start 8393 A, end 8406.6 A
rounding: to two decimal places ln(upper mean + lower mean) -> 1.77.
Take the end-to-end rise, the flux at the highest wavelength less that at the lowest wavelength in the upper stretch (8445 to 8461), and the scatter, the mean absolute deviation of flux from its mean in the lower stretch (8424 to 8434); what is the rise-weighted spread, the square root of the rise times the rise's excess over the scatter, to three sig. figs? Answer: 1.81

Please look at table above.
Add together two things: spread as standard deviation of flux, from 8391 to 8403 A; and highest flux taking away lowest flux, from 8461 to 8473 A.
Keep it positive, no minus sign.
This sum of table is 0.9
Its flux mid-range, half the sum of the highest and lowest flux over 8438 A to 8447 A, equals 2.55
